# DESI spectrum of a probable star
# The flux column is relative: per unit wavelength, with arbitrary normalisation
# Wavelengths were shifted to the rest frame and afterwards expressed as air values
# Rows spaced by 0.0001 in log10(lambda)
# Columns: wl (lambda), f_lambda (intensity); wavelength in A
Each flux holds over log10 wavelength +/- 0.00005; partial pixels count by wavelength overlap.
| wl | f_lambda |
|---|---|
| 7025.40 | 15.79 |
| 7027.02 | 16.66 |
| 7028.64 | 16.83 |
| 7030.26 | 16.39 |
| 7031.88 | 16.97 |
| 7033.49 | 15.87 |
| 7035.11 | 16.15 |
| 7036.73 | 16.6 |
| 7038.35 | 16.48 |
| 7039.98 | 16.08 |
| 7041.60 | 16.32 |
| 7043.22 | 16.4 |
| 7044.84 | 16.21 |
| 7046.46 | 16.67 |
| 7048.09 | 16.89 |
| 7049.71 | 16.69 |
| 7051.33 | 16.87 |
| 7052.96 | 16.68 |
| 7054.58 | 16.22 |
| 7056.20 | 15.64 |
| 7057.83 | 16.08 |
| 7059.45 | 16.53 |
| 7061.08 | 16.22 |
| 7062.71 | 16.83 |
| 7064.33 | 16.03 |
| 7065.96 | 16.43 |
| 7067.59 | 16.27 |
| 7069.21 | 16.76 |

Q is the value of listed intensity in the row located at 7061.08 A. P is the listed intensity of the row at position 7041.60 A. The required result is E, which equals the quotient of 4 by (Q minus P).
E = -40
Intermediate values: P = 16.32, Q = 16.22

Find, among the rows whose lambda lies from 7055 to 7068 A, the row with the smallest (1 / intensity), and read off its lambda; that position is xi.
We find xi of 7062.71 A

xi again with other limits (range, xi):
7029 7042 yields 7031.88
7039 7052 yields 7048.09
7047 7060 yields 7048.09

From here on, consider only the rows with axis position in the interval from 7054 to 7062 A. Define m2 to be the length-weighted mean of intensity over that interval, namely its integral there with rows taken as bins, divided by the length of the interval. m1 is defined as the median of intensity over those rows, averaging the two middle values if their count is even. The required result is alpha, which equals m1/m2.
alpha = 1.01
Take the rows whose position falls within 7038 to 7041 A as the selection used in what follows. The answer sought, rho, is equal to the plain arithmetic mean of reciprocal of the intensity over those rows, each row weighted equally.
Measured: 0.0614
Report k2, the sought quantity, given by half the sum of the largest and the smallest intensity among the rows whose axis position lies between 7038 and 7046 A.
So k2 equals 16.3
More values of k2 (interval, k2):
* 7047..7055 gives 16.6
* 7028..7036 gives 16.4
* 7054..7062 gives 16.1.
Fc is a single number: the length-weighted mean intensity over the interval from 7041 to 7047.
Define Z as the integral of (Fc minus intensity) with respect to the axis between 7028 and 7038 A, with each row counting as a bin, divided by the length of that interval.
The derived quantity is -0.06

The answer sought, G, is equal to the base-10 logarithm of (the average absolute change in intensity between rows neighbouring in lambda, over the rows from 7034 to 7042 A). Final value -0.5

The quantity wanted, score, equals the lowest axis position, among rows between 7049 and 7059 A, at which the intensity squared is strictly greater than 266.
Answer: 7049.71 A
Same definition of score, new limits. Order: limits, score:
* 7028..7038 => 7028.64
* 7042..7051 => 7043.22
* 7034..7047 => 7036.73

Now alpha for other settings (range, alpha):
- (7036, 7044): 1.00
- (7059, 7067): 1.00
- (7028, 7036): 1.00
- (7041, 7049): 0.99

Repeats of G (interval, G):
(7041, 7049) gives -0.6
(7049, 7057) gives -0.5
